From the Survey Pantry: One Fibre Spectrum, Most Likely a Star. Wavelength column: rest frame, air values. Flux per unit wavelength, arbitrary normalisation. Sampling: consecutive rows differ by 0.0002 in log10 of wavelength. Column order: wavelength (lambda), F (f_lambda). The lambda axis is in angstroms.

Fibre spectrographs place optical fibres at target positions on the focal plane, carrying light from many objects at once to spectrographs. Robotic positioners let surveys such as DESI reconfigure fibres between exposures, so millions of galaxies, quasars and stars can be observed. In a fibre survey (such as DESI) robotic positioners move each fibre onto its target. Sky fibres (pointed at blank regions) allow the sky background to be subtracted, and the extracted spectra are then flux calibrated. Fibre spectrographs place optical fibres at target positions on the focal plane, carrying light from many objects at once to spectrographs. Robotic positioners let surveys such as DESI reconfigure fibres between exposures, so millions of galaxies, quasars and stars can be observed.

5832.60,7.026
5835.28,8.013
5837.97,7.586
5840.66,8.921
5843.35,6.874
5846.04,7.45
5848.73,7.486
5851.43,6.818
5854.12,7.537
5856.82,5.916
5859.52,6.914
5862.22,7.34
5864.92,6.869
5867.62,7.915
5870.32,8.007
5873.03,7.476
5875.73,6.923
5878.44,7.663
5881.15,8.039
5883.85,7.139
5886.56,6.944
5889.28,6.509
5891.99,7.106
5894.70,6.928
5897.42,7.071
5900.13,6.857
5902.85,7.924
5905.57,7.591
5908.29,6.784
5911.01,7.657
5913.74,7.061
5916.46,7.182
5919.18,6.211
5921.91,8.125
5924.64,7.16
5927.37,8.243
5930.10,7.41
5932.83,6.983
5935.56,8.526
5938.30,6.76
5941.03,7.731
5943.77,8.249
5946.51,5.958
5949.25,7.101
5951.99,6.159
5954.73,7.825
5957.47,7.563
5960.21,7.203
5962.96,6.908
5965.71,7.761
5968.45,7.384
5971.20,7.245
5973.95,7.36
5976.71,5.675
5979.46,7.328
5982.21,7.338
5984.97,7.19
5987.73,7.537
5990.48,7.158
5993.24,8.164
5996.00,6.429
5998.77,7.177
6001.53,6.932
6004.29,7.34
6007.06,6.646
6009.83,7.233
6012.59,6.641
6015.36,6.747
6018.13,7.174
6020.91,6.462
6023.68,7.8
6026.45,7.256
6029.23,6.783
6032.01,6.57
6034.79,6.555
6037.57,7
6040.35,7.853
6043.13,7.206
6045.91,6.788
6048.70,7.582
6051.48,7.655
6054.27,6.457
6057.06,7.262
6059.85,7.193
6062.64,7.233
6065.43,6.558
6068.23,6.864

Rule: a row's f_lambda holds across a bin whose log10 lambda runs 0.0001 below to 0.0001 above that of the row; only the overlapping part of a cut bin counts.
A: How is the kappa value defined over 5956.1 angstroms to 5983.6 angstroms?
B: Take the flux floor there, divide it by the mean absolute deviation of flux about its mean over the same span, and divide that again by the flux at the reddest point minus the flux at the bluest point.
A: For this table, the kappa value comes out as -71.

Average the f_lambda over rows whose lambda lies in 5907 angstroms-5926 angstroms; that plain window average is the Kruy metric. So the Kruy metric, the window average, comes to 7.17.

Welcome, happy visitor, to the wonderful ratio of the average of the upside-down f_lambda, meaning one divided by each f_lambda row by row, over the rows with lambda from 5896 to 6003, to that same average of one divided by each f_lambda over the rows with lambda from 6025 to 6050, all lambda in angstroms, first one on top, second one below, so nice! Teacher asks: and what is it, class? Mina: 0.978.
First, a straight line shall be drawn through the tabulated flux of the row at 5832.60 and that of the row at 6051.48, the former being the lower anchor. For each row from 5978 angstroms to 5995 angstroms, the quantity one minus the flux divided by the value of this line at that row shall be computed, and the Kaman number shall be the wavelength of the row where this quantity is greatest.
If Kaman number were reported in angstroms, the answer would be 5990.48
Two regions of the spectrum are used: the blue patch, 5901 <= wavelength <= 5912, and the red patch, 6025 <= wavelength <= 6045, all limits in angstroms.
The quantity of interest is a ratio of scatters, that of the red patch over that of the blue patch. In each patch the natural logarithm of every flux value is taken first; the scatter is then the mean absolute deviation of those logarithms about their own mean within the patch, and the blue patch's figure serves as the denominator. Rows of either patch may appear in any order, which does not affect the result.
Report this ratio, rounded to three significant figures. 1.01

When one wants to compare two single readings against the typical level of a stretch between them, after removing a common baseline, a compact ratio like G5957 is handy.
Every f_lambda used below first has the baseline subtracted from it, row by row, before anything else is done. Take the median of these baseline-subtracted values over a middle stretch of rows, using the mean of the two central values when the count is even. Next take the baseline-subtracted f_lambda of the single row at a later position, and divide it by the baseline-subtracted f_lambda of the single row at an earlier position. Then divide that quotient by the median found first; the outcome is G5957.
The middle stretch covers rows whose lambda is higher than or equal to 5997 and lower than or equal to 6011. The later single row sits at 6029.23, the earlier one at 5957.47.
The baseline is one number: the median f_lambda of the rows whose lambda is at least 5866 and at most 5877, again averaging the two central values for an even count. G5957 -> -13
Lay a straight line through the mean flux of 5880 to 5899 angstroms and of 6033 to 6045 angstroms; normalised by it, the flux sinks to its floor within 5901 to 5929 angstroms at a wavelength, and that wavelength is 5919.18 angstroms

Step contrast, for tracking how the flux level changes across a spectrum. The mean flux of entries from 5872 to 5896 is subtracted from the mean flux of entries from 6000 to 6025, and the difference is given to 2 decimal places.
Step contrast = -0.19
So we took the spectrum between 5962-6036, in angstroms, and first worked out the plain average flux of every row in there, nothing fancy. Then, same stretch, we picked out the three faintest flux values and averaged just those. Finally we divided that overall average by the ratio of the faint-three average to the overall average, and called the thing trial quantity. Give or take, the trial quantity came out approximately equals 8.07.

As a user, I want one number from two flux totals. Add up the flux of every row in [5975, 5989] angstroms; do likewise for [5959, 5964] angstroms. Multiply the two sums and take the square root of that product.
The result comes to 22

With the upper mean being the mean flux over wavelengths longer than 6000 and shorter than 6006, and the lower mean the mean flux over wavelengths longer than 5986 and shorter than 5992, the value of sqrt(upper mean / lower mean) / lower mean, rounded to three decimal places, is 0.134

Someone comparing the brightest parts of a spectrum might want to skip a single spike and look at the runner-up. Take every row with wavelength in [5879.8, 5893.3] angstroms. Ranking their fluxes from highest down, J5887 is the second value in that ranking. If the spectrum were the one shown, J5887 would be 7.139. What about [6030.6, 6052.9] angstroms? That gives 7.655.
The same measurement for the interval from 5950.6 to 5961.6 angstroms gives 7.563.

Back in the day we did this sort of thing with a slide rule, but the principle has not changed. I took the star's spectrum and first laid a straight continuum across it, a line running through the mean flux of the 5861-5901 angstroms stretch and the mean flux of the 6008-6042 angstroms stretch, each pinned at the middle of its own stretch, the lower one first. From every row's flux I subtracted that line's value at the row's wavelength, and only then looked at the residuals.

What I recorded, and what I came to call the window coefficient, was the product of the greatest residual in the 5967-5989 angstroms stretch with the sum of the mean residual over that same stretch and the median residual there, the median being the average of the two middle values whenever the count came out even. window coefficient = 0.14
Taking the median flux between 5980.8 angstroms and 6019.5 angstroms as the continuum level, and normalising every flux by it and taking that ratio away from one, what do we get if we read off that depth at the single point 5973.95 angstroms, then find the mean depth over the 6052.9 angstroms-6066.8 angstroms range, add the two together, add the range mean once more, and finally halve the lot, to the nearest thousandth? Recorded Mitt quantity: 0.020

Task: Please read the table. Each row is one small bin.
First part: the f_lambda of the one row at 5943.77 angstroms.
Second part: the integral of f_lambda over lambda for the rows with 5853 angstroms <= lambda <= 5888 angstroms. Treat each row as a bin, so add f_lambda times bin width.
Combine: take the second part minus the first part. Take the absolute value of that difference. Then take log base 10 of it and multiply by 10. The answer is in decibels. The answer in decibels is 23.9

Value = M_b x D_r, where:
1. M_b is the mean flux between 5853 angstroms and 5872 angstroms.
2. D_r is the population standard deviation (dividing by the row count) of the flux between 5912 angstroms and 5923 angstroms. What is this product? 4.9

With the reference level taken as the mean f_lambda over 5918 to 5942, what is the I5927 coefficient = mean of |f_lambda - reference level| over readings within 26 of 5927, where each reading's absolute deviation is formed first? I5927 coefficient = 0.61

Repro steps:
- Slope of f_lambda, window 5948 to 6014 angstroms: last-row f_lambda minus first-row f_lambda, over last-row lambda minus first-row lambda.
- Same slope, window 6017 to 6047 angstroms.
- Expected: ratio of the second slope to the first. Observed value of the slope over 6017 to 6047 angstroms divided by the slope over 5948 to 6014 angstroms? 1.9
